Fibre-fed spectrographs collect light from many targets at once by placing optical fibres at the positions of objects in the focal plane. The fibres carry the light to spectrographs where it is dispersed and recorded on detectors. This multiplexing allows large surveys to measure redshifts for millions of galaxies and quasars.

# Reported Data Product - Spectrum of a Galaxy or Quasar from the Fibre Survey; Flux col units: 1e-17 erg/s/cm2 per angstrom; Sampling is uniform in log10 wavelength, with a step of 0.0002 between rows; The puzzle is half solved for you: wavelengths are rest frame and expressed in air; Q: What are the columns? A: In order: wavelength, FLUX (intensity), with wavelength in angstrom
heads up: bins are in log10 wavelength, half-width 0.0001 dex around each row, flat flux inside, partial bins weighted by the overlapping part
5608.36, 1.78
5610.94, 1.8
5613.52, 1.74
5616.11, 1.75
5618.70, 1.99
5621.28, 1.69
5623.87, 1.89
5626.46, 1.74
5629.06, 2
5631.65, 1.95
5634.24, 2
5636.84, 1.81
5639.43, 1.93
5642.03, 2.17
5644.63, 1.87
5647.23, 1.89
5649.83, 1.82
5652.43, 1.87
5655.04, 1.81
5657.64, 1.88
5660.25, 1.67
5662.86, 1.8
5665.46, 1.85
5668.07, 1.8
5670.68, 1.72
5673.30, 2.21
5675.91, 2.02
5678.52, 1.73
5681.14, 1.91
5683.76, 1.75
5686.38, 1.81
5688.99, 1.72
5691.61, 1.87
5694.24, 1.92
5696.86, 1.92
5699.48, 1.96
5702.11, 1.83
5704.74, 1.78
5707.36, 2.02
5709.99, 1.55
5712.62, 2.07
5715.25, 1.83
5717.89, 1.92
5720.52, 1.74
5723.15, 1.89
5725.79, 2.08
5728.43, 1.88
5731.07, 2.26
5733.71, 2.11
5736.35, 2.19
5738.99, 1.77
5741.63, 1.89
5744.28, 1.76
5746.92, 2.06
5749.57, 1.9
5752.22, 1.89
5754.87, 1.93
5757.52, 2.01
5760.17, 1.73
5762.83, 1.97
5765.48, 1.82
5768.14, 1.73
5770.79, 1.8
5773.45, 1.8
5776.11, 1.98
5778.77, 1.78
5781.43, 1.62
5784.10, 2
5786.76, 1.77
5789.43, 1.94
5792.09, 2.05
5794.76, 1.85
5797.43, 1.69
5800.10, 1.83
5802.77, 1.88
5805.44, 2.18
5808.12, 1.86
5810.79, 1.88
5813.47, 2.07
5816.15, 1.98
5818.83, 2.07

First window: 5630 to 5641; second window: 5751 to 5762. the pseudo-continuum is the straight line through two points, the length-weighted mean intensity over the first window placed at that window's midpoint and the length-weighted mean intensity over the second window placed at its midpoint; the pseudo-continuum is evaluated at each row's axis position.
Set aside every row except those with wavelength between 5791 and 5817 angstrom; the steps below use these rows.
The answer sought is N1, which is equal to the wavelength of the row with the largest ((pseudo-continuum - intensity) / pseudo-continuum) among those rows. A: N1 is 5797.43 angstrom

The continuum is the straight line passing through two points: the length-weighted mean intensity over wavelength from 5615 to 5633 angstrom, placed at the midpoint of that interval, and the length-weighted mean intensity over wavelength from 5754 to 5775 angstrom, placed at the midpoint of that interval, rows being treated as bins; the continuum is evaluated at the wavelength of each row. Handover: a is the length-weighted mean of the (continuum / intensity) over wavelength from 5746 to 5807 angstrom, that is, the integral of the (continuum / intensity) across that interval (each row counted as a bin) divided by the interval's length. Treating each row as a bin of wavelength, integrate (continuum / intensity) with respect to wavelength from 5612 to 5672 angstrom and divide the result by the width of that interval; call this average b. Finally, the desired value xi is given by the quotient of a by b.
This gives 0.98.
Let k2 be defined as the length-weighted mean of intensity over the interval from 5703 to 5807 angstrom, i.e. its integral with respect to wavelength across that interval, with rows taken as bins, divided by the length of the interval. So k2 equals 1.896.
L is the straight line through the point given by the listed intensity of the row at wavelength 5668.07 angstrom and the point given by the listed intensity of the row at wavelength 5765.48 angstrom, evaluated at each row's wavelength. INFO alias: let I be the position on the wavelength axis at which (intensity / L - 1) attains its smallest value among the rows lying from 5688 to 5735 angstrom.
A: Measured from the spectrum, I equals 5709.99 angstrom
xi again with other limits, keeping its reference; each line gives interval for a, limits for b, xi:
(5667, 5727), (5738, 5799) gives 1.00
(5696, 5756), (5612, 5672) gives 0.96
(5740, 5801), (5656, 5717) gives 0.99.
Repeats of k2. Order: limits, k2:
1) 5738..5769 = 1.875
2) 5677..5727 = 1.858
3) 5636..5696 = 1.863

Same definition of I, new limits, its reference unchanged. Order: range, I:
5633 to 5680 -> 5660.25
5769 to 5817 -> 5781.43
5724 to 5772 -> 5768.14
